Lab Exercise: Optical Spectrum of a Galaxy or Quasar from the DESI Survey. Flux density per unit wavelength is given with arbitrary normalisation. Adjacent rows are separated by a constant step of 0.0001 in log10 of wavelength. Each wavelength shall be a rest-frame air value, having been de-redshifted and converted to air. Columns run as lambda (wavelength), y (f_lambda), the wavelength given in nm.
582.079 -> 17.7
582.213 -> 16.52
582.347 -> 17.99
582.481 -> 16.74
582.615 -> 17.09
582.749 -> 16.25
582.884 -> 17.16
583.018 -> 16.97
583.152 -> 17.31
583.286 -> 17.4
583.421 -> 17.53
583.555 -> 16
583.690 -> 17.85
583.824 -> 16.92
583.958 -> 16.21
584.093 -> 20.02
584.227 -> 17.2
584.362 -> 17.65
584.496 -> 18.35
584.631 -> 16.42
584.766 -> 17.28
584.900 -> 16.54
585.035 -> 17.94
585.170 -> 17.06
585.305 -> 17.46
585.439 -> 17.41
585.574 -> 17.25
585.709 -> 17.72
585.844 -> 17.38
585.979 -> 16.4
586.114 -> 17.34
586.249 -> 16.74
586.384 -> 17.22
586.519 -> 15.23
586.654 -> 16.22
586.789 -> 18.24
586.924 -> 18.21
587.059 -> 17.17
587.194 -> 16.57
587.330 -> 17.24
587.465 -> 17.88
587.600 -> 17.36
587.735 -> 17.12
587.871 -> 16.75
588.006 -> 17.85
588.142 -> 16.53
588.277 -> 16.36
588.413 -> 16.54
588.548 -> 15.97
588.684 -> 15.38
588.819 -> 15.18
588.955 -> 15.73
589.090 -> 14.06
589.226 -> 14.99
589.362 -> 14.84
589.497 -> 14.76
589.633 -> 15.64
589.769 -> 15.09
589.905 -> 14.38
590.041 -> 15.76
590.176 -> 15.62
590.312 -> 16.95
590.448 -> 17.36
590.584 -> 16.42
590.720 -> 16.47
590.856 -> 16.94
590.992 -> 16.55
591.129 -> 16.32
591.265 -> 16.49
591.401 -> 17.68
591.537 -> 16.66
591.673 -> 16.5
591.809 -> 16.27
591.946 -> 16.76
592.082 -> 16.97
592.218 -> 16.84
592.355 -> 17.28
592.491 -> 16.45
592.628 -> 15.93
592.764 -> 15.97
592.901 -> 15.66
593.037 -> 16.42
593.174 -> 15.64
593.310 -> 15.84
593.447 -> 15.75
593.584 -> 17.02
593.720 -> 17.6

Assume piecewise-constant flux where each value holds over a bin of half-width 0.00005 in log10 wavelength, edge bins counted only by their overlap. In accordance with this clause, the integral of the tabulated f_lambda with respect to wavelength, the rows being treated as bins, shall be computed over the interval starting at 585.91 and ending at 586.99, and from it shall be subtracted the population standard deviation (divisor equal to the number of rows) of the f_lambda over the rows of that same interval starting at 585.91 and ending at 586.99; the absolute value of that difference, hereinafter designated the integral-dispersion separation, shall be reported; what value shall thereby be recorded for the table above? 17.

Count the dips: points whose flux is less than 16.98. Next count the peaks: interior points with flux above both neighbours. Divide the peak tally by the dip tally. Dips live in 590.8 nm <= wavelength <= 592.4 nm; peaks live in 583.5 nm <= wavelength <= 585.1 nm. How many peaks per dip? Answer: 0.40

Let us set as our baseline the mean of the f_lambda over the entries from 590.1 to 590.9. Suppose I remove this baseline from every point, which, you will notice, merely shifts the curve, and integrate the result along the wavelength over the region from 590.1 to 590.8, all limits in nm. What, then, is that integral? -0.04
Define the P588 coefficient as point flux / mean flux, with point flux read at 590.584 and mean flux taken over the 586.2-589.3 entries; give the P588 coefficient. 0.99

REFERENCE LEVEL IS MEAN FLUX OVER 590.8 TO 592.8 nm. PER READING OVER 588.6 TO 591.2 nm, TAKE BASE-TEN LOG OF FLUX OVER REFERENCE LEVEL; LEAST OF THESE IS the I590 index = -0.073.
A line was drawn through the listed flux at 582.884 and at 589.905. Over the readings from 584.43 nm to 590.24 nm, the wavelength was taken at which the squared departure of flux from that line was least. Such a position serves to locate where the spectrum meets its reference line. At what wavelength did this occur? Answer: 589.905 nm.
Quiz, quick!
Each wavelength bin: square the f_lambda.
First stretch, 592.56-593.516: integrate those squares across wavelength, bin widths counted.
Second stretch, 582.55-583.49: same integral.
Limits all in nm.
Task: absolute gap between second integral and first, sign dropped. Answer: 34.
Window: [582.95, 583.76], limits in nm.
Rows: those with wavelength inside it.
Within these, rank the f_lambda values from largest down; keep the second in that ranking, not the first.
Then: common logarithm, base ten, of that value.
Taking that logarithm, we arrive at 1.24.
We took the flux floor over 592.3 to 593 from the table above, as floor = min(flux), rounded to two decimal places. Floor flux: 15.66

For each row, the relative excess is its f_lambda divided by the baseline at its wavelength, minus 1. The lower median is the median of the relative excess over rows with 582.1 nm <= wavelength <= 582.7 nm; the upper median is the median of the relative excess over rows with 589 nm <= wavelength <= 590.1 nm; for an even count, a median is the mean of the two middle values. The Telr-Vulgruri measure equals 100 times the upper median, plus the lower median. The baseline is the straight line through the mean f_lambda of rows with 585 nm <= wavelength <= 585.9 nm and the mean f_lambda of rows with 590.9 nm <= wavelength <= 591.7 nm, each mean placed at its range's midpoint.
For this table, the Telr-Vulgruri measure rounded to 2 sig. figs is -12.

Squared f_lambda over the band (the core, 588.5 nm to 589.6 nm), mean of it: 229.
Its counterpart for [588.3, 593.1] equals 259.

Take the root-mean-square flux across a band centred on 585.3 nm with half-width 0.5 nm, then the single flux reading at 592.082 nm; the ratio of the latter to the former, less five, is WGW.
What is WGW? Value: -4.02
